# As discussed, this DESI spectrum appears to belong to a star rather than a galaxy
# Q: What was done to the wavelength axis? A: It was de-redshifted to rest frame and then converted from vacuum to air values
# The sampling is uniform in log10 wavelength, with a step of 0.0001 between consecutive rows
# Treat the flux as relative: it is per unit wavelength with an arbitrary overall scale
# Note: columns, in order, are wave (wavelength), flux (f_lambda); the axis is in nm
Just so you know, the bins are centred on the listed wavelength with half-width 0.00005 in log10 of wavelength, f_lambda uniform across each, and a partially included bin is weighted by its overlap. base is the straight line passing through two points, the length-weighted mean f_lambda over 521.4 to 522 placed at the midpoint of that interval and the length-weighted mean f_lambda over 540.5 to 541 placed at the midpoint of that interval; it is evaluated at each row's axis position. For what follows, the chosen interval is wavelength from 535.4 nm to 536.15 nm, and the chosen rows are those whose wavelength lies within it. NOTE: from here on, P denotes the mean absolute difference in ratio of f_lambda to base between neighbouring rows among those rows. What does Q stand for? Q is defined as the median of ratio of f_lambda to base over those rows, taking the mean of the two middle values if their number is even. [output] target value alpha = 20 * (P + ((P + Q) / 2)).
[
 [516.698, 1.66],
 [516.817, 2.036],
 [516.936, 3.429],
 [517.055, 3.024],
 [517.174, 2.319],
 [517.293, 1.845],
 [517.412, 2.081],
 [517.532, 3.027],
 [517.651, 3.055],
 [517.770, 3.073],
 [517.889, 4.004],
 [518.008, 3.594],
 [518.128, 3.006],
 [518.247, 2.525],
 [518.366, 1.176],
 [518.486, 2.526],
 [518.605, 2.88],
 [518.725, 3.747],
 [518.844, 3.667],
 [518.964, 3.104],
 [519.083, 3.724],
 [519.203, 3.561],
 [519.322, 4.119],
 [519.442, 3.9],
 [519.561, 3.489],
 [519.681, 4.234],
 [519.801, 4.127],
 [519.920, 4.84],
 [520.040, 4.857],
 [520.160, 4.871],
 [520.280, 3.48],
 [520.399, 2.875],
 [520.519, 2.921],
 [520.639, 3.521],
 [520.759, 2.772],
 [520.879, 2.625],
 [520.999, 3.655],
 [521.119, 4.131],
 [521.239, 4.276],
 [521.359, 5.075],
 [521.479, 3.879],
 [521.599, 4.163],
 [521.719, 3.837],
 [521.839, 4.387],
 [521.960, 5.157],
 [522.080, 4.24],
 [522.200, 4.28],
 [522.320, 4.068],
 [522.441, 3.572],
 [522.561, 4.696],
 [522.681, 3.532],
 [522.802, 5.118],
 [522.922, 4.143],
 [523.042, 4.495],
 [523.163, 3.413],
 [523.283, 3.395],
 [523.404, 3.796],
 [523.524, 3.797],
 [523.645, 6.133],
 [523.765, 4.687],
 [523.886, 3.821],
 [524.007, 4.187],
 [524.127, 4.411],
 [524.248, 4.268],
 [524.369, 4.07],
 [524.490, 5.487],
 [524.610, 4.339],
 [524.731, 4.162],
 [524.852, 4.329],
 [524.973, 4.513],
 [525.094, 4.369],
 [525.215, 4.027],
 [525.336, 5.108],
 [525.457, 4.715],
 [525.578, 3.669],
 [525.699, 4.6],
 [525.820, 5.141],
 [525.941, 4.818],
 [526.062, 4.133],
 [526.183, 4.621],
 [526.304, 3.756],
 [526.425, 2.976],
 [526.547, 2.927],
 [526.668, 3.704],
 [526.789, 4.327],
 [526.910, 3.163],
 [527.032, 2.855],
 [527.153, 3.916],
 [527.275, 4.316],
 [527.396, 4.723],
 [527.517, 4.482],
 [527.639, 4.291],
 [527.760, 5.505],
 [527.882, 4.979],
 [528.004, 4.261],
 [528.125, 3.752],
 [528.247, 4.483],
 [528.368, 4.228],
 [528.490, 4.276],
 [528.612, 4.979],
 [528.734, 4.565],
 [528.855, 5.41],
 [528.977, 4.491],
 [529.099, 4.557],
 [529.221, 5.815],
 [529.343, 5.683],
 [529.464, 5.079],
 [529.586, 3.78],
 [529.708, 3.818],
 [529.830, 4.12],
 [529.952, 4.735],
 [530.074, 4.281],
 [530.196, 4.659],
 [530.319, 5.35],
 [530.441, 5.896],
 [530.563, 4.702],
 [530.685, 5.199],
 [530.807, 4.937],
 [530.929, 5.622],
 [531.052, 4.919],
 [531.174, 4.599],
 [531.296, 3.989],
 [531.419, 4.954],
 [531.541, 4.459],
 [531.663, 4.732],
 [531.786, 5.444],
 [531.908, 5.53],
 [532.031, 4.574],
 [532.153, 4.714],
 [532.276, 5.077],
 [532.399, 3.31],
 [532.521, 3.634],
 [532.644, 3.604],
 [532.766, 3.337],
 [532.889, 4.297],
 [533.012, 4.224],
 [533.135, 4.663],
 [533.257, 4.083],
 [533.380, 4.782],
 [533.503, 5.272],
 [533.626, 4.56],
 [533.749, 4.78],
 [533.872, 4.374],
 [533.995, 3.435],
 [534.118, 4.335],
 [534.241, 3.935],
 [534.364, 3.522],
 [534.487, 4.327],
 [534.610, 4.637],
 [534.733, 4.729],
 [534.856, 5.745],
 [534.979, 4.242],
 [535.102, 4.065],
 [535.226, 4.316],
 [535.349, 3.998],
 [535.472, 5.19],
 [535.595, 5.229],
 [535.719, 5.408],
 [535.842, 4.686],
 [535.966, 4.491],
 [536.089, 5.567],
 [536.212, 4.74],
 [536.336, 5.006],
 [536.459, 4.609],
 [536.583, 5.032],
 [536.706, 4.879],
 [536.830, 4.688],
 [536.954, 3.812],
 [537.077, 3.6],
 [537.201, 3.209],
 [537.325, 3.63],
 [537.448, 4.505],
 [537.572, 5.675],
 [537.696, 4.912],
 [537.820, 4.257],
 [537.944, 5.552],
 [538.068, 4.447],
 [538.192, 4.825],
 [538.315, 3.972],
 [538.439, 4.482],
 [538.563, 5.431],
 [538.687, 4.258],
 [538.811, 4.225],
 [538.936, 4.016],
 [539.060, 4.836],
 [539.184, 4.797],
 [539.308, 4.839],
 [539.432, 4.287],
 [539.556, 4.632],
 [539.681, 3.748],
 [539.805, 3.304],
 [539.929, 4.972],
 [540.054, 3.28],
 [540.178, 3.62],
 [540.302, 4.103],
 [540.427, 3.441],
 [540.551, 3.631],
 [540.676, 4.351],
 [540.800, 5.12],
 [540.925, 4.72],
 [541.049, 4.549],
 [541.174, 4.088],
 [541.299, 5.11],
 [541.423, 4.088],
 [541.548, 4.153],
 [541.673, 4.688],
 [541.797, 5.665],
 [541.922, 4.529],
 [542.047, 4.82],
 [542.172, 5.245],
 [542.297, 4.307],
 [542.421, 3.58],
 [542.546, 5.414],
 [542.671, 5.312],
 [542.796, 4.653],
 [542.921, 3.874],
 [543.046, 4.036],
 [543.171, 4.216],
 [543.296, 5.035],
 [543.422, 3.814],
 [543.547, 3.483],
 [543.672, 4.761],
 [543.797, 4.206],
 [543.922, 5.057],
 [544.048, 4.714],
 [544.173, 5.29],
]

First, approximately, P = 0.100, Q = 1.18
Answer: 14.8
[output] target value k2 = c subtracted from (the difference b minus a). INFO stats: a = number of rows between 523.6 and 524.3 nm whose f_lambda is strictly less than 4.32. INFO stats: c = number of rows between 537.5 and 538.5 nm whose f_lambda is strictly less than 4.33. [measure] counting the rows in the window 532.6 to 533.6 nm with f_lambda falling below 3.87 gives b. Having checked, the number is -3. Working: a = 3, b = 2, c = 2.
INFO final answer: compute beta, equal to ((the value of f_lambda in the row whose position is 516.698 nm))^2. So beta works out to 3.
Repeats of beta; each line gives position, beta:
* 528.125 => 14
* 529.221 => 34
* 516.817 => 4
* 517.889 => 16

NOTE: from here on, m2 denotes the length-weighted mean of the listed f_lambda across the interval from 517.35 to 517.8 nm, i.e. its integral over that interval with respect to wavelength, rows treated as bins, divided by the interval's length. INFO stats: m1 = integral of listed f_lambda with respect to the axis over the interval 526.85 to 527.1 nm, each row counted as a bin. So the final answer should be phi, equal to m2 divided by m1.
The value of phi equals 3.7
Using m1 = 0.8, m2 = 2.8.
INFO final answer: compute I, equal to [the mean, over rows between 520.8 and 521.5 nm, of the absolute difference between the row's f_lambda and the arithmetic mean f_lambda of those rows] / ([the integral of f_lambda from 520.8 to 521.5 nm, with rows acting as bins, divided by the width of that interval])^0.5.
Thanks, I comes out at 0.28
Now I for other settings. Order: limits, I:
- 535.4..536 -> 0.15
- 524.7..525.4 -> 0.12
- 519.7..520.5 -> 0.34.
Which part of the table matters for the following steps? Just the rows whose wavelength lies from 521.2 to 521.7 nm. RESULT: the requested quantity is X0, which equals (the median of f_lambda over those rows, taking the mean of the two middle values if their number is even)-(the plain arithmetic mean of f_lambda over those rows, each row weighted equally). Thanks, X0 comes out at -0.13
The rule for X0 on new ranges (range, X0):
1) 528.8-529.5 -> 0.07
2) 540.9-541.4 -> 0.02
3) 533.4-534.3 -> -0.01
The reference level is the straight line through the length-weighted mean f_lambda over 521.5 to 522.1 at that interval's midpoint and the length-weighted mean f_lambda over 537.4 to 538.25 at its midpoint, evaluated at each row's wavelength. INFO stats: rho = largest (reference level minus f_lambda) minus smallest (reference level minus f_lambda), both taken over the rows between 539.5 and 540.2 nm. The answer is 1.7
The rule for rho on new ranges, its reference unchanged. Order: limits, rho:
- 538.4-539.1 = 1.4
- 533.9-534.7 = 1.2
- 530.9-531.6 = 1.6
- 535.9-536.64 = 1.1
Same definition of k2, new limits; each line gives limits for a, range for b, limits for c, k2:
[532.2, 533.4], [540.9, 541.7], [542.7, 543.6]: -12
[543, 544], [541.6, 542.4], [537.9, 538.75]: -7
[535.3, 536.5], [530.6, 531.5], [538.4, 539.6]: -5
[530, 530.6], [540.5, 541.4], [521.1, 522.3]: -7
